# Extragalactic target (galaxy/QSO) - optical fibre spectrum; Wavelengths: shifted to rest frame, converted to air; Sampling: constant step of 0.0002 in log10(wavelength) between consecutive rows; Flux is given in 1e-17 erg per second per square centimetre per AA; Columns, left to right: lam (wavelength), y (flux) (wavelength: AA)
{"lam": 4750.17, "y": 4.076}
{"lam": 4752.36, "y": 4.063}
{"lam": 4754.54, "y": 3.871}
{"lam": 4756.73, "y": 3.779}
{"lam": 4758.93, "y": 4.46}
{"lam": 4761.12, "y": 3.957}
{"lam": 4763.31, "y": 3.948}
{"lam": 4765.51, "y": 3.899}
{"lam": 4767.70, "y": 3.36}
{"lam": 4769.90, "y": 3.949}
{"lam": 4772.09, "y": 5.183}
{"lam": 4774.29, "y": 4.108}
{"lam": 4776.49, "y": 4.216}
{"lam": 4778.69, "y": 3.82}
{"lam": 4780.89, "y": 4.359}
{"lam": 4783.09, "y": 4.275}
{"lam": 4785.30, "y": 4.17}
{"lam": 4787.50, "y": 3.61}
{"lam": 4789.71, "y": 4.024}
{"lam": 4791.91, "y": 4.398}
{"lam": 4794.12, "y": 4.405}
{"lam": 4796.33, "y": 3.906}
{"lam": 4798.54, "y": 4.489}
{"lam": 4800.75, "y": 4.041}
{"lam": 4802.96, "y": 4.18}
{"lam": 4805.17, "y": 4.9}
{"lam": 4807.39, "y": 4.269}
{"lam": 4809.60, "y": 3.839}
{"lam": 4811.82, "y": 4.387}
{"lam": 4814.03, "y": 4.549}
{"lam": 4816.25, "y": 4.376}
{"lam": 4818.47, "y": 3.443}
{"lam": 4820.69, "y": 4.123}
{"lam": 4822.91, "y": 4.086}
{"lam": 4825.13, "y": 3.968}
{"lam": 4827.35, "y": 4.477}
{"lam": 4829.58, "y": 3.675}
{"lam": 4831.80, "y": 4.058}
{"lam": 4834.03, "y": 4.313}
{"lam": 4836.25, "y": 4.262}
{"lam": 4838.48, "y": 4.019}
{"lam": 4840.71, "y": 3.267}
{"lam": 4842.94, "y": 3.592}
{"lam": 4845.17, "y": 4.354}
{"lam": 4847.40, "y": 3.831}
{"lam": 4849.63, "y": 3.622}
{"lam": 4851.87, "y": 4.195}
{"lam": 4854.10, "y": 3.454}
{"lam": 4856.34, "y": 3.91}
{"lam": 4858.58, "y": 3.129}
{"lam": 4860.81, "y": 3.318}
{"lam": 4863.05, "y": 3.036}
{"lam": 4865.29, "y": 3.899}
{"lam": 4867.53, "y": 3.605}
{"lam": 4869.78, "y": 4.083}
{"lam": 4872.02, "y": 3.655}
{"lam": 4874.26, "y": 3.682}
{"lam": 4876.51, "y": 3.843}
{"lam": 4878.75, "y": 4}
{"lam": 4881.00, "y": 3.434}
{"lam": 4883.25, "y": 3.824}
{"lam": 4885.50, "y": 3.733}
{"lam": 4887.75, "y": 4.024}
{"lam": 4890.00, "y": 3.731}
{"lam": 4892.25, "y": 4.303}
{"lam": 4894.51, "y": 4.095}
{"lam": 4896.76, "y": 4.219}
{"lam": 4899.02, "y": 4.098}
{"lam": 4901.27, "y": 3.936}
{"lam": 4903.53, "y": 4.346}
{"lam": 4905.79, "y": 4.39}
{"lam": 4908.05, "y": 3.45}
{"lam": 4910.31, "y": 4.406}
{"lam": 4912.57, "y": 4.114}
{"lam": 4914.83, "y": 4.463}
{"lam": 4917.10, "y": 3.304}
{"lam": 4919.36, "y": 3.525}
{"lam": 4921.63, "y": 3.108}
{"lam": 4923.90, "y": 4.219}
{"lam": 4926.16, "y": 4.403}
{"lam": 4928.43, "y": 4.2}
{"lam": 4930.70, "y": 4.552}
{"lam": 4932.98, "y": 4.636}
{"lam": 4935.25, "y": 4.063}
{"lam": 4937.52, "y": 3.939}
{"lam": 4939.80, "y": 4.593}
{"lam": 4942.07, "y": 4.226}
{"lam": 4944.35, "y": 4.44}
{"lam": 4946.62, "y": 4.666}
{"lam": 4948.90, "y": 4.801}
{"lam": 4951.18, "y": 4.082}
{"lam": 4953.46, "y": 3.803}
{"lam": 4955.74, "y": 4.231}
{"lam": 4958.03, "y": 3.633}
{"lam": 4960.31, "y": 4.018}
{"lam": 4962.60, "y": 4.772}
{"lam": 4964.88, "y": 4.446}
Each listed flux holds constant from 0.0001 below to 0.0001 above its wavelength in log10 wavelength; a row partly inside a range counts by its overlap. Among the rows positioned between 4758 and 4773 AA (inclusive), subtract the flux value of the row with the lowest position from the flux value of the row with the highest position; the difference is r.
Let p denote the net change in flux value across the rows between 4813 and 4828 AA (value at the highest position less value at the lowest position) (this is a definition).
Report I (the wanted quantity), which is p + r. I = 0.7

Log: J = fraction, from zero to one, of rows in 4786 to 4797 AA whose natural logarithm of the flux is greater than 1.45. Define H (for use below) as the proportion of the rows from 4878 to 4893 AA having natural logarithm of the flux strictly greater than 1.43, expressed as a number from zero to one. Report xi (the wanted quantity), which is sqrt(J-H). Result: 0.5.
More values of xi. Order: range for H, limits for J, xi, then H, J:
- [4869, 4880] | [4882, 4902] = 0.3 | 0.00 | 0.1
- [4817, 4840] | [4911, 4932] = 0.2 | 0.30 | 0.3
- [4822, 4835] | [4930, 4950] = 0.6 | 0.33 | 0.7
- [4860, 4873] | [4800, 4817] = 0.8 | 0.00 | 0.6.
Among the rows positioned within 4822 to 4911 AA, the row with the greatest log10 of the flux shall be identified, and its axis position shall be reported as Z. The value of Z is 4827.35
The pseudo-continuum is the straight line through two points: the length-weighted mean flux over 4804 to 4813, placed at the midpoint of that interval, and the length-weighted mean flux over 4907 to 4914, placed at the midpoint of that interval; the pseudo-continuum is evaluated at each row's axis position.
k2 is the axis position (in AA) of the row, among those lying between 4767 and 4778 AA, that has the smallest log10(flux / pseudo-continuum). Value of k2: 4767.70 AA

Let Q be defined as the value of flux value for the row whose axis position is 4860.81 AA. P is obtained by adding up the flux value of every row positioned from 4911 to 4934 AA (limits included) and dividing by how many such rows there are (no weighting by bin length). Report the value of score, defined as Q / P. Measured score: 0.82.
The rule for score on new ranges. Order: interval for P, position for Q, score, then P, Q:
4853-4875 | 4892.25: 1.20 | 3.58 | 4.303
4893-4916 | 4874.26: 0.89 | 4.15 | 3.682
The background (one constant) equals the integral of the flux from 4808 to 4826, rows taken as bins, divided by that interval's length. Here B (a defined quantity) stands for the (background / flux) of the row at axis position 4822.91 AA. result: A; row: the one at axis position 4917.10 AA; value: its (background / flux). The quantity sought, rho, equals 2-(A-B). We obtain 1.76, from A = 1.24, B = 1.00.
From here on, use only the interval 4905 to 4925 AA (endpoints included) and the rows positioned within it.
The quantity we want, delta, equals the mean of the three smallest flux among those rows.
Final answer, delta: 3.29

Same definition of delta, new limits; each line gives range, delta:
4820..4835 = 3.90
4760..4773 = 3.74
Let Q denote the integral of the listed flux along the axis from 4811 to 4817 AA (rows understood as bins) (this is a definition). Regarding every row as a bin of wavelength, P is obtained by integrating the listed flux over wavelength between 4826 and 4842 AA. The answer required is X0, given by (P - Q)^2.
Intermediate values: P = 64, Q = 27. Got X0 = 1398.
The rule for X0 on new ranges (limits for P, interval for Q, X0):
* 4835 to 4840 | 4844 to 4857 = 913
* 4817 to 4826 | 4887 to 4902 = 658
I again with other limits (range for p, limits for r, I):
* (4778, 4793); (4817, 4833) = 1.2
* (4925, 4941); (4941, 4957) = 0.2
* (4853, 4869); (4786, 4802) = 0.6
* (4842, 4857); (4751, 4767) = 0.2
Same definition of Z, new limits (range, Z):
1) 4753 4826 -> 4772.09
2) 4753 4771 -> 4758.93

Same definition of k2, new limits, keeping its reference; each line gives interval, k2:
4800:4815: 4809.60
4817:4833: 4818.47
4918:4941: 4921.63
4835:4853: 4840.71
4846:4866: 4863.05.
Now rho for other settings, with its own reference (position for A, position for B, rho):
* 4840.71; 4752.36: 1.75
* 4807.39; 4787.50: 2.18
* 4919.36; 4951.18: 1.84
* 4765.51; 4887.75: 1.97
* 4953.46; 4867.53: 2.06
